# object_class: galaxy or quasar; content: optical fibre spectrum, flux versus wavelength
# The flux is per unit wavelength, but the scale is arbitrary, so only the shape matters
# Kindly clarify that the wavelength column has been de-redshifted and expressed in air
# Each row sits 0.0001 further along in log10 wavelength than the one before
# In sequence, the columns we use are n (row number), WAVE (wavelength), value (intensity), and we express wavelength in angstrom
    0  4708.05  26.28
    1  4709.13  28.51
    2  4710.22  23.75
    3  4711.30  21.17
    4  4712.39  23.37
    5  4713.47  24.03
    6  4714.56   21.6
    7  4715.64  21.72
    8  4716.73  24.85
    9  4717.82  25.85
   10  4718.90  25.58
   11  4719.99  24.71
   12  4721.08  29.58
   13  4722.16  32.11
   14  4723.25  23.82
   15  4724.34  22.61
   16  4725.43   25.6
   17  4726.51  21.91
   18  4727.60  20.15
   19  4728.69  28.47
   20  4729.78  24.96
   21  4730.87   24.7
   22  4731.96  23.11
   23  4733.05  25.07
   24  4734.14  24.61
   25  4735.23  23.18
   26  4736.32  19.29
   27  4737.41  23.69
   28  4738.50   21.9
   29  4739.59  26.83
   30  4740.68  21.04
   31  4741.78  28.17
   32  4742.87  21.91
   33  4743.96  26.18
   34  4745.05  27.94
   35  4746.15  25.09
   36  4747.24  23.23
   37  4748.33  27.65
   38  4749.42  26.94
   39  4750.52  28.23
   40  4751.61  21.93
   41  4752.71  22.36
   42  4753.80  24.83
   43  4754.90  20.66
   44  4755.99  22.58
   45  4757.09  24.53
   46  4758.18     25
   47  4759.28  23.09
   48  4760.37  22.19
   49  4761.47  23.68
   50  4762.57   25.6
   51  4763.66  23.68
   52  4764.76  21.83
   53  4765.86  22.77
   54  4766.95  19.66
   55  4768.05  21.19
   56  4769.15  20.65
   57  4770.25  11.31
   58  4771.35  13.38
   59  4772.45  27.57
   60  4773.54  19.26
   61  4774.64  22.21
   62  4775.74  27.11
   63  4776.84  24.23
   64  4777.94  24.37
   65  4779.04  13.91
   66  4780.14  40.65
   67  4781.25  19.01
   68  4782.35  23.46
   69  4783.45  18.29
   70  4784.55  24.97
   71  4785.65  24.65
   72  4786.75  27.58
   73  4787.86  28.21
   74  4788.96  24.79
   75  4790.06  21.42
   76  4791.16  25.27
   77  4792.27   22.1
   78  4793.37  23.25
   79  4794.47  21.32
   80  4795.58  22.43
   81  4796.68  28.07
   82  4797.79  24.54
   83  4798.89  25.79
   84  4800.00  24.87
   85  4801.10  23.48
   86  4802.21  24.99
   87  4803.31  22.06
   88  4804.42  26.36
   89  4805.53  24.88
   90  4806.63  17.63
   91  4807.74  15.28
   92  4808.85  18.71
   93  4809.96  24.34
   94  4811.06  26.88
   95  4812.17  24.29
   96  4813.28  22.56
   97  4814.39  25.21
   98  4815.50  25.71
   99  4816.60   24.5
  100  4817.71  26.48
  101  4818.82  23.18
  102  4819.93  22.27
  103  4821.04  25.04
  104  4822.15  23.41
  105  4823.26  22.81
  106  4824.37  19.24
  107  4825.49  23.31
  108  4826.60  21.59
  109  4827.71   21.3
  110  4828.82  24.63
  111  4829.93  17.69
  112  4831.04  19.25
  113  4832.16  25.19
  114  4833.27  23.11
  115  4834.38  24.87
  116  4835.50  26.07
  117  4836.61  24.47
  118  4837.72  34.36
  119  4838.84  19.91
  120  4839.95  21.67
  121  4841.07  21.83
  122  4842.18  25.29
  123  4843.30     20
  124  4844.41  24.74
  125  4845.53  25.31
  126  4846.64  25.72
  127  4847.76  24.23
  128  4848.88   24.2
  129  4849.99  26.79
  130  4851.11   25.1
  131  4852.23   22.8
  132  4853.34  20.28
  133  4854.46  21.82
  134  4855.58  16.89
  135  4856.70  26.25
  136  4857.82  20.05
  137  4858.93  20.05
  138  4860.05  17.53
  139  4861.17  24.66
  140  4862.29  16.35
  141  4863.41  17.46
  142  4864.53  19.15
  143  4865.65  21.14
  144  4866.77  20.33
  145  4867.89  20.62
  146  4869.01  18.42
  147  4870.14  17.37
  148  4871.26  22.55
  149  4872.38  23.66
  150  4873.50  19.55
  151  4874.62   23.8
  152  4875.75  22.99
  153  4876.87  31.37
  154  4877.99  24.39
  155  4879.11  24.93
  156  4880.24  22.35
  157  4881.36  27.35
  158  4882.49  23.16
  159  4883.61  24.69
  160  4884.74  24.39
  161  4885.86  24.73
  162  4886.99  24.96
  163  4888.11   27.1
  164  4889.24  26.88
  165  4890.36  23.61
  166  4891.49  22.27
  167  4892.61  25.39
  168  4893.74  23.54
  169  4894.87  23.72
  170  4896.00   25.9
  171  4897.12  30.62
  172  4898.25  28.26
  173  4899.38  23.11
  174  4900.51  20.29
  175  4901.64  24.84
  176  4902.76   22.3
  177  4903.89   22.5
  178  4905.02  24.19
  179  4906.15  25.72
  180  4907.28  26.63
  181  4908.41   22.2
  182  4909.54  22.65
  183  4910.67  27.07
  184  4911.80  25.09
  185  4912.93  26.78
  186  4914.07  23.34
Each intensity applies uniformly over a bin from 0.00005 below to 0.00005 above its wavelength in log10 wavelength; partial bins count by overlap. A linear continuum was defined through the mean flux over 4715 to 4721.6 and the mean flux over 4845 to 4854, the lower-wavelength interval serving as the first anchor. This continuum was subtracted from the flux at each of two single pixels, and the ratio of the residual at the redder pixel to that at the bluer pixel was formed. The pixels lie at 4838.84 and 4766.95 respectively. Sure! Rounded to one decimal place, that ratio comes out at 0.8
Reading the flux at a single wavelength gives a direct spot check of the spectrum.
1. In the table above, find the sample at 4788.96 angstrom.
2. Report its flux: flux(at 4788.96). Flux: 24.79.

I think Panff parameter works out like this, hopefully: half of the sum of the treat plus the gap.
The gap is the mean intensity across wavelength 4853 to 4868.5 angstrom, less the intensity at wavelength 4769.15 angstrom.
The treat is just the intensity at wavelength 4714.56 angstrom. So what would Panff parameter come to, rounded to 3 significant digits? 10.6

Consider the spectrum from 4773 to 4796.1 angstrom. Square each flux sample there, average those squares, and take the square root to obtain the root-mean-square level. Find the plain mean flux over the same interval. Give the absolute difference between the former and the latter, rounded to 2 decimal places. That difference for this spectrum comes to 0.52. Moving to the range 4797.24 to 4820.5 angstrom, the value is 0.18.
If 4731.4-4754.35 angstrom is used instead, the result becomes 0.13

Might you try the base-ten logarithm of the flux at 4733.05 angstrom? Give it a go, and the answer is 1.40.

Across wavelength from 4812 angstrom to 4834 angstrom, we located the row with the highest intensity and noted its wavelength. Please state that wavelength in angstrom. 4817.71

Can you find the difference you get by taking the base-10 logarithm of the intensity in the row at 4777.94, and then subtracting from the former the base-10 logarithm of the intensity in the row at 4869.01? 0.12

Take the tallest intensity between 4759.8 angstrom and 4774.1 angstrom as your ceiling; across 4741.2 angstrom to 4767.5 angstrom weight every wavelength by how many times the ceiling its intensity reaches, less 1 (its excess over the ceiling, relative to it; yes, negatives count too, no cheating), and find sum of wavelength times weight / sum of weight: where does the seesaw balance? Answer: 4757.2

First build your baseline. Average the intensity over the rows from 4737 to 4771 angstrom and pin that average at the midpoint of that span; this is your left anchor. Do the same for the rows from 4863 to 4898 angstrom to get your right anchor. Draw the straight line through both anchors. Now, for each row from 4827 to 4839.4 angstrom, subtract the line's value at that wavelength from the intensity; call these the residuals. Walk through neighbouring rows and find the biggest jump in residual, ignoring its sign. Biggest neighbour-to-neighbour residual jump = 14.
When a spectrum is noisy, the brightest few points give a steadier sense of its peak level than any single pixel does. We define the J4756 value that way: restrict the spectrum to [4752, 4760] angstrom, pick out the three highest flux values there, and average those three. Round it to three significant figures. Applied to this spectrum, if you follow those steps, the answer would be 24.8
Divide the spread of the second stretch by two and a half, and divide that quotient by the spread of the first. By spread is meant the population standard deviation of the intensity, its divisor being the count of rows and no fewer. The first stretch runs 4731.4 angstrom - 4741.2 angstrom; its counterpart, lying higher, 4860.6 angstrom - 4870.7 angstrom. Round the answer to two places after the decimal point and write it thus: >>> 0.45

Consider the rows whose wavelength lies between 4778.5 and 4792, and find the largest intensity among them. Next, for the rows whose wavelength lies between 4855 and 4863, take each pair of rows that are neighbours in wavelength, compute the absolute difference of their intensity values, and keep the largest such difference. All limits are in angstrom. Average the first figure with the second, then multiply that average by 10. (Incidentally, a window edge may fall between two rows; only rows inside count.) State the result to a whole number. 250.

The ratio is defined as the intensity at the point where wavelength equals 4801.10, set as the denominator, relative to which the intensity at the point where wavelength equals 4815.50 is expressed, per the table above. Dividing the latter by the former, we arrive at 1.09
